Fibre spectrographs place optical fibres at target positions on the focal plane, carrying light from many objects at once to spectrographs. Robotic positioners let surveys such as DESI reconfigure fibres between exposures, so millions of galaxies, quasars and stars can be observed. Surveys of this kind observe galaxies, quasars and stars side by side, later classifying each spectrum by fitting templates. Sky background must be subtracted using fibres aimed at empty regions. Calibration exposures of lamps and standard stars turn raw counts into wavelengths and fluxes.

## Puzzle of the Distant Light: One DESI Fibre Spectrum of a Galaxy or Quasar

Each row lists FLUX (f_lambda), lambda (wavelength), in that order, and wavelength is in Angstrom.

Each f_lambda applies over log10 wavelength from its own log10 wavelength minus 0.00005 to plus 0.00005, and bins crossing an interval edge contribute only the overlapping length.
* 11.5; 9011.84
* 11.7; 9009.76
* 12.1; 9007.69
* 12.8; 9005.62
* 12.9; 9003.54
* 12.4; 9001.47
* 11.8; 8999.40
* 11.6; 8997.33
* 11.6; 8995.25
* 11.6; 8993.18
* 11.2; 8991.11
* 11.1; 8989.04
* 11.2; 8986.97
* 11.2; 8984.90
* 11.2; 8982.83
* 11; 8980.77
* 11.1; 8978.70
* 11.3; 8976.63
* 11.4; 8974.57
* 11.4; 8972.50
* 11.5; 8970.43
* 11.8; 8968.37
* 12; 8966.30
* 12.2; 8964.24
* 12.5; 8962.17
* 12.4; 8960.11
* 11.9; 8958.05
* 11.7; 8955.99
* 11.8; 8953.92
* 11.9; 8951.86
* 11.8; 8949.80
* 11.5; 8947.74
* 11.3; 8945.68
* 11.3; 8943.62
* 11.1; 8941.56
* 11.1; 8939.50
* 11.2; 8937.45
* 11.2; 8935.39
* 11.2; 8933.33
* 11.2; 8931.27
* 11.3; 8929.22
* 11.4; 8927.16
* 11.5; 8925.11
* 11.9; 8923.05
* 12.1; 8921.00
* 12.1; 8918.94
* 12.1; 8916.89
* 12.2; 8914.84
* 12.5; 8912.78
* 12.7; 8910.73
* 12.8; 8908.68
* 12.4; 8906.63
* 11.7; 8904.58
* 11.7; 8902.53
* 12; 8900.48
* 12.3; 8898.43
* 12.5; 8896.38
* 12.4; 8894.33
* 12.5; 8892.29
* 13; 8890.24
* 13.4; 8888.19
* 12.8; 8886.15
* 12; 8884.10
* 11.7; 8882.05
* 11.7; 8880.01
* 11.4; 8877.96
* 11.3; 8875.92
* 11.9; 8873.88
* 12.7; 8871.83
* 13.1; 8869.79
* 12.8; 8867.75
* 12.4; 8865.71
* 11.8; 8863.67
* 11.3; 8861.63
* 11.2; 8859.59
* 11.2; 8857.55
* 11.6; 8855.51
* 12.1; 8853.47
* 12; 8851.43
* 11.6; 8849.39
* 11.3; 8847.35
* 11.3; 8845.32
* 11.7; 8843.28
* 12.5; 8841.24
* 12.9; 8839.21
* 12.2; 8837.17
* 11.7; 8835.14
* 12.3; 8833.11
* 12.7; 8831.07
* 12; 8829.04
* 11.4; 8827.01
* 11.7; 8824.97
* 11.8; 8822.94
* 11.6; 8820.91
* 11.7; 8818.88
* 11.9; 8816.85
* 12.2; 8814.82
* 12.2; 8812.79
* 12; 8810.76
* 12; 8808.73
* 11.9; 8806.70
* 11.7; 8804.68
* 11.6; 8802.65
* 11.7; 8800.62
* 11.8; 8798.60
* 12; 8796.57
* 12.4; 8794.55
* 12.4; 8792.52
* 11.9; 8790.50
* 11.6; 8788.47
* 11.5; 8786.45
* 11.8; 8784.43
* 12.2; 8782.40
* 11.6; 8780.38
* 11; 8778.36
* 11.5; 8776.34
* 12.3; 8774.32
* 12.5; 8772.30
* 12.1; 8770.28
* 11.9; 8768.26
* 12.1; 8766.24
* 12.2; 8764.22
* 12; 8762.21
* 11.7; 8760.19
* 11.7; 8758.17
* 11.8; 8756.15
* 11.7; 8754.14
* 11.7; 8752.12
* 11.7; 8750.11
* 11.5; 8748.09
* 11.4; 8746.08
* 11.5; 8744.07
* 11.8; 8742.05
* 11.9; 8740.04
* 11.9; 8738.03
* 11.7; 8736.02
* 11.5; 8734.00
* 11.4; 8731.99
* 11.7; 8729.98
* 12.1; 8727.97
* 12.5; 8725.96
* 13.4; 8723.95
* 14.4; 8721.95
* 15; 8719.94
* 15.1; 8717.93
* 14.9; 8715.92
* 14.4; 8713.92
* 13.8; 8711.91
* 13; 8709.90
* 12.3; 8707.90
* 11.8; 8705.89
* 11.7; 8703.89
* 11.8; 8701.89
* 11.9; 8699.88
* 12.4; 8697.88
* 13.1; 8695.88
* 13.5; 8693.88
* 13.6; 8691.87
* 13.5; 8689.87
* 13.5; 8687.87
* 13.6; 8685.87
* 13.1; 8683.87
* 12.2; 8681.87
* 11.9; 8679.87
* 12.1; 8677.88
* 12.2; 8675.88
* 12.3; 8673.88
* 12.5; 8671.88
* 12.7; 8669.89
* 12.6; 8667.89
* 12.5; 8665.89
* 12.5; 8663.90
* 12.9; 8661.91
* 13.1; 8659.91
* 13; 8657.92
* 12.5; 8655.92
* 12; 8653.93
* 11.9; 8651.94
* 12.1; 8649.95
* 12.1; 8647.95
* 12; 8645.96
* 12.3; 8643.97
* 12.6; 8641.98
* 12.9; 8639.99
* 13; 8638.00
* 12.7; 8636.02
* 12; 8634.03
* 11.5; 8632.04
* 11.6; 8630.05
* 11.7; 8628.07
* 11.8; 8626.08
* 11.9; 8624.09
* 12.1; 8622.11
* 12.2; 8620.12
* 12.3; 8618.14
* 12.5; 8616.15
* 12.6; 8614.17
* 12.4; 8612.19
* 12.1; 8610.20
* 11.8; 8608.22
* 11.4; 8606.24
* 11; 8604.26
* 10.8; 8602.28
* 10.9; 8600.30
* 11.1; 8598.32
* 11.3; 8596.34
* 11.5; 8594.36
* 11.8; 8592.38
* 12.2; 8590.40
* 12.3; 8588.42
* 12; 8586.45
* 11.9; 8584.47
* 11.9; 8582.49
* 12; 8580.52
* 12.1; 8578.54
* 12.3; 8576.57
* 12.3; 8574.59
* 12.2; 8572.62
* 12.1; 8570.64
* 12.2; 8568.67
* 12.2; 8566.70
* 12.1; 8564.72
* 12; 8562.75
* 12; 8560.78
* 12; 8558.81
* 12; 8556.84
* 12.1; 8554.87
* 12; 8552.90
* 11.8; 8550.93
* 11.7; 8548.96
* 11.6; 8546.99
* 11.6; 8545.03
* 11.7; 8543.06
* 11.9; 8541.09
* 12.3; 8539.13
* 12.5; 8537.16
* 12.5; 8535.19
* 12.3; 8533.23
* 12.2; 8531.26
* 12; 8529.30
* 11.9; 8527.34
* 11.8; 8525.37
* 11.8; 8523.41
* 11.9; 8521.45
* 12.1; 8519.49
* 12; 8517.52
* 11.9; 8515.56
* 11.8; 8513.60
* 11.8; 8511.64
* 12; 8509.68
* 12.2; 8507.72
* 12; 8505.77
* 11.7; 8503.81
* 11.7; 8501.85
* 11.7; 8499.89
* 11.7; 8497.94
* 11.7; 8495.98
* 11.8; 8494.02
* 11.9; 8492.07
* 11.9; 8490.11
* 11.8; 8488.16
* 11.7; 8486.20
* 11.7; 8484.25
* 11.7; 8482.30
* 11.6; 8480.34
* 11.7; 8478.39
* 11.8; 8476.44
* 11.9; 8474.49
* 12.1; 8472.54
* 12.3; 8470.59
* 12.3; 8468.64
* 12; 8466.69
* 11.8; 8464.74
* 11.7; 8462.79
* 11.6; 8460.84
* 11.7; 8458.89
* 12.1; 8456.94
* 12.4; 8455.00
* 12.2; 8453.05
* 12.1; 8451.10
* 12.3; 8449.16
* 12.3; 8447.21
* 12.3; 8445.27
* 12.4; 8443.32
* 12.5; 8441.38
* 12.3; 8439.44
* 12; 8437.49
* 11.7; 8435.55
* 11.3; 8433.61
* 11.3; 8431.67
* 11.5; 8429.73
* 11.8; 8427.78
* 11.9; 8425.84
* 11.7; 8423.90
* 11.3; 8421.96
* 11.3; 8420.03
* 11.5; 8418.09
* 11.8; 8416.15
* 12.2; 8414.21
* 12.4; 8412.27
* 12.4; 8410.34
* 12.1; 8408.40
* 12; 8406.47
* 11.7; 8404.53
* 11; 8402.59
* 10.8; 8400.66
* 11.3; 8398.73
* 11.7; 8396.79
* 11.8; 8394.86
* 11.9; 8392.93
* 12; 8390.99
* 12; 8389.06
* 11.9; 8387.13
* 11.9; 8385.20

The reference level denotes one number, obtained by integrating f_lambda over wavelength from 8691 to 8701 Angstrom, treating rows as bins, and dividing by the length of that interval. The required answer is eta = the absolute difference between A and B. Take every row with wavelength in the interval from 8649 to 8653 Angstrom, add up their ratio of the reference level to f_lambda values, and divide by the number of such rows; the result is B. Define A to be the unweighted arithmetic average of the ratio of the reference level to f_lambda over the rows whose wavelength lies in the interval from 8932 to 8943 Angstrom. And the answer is 0.081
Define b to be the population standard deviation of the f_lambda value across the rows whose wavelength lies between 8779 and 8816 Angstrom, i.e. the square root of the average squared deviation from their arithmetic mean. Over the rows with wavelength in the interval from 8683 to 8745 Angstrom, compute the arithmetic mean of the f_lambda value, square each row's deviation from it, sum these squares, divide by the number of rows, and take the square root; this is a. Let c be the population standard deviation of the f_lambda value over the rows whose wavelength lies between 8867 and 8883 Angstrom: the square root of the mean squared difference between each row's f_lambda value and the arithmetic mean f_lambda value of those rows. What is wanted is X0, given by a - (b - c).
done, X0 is 1.5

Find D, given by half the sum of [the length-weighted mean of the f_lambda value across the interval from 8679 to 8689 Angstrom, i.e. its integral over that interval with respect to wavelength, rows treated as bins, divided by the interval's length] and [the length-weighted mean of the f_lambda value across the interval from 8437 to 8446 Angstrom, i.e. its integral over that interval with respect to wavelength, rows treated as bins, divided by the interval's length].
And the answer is 12.59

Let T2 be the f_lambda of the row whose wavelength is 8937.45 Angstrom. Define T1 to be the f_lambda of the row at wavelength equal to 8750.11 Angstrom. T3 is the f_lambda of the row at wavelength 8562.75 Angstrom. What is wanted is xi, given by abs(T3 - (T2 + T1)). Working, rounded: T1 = 11.7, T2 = 11.2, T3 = 12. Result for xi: 10.9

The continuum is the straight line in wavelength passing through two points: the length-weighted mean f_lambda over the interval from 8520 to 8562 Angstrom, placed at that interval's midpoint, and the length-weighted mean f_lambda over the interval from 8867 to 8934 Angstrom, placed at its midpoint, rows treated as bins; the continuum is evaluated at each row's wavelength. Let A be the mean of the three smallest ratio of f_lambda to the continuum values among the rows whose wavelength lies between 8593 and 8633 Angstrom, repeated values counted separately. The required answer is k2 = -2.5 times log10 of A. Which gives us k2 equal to 0.105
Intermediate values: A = 0.91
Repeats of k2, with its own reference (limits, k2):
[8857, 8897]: 0.082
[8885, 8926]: 0.046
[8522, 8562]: 0.032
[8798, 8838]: 0.052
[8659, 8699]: -0.002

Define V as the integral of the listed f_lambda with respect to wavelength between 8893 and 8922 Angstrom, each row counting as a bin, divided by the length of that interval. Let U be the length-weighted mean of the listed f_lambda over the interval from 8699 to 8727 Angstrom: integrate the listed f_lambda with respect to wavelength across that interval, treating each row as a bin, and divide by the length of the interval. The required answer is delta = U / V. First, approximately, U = 13.3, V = 12.3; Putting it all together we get 1.08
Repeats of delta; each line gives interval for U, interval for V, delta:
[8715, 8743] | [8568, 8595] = 1.06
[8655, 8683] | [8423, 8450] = 1.05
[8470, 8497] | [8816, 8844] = 0.98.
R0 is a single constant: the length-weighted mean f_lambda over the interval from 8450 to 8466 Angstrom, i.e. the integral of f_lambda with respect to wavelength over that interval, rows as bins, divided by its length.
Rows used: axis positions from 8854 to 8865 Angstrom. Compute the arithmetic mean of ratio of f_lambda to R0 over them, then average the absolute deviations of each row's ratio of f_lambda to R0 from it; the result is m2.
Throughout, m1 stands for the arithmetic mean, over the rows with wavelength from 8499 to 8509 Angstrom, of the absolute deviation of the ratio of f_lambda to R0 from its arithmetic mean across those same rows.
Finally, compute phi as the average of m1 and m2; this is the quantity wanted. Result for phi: 0.017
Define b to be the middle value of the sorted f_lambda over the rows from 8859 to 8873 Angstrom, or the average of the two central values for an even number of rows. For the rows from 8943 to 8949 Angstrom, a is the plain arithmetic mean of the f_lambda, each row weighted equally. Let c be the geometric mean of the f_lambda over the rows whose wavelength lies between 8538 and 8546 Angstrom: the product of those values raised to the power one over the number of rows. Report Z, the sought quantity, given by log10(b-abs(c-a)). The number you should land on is 1.08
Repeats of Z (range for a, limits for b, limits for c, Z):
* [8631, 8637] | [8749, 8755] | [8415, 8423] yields 1.05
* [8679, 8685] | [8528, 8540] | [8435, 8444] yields 1.08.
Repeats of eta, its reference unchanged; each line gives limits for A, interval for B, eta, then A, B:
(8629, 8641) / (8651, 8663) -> 0.025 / 1.050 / 1.03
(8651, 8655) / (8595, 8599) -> 0.072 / 1.077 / 1.15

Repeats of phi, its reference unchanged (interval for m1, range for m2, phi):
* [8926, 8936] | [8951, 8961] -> 0.011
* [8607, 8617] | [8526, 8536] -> 0.019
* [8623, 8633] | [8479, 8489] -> 0.007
